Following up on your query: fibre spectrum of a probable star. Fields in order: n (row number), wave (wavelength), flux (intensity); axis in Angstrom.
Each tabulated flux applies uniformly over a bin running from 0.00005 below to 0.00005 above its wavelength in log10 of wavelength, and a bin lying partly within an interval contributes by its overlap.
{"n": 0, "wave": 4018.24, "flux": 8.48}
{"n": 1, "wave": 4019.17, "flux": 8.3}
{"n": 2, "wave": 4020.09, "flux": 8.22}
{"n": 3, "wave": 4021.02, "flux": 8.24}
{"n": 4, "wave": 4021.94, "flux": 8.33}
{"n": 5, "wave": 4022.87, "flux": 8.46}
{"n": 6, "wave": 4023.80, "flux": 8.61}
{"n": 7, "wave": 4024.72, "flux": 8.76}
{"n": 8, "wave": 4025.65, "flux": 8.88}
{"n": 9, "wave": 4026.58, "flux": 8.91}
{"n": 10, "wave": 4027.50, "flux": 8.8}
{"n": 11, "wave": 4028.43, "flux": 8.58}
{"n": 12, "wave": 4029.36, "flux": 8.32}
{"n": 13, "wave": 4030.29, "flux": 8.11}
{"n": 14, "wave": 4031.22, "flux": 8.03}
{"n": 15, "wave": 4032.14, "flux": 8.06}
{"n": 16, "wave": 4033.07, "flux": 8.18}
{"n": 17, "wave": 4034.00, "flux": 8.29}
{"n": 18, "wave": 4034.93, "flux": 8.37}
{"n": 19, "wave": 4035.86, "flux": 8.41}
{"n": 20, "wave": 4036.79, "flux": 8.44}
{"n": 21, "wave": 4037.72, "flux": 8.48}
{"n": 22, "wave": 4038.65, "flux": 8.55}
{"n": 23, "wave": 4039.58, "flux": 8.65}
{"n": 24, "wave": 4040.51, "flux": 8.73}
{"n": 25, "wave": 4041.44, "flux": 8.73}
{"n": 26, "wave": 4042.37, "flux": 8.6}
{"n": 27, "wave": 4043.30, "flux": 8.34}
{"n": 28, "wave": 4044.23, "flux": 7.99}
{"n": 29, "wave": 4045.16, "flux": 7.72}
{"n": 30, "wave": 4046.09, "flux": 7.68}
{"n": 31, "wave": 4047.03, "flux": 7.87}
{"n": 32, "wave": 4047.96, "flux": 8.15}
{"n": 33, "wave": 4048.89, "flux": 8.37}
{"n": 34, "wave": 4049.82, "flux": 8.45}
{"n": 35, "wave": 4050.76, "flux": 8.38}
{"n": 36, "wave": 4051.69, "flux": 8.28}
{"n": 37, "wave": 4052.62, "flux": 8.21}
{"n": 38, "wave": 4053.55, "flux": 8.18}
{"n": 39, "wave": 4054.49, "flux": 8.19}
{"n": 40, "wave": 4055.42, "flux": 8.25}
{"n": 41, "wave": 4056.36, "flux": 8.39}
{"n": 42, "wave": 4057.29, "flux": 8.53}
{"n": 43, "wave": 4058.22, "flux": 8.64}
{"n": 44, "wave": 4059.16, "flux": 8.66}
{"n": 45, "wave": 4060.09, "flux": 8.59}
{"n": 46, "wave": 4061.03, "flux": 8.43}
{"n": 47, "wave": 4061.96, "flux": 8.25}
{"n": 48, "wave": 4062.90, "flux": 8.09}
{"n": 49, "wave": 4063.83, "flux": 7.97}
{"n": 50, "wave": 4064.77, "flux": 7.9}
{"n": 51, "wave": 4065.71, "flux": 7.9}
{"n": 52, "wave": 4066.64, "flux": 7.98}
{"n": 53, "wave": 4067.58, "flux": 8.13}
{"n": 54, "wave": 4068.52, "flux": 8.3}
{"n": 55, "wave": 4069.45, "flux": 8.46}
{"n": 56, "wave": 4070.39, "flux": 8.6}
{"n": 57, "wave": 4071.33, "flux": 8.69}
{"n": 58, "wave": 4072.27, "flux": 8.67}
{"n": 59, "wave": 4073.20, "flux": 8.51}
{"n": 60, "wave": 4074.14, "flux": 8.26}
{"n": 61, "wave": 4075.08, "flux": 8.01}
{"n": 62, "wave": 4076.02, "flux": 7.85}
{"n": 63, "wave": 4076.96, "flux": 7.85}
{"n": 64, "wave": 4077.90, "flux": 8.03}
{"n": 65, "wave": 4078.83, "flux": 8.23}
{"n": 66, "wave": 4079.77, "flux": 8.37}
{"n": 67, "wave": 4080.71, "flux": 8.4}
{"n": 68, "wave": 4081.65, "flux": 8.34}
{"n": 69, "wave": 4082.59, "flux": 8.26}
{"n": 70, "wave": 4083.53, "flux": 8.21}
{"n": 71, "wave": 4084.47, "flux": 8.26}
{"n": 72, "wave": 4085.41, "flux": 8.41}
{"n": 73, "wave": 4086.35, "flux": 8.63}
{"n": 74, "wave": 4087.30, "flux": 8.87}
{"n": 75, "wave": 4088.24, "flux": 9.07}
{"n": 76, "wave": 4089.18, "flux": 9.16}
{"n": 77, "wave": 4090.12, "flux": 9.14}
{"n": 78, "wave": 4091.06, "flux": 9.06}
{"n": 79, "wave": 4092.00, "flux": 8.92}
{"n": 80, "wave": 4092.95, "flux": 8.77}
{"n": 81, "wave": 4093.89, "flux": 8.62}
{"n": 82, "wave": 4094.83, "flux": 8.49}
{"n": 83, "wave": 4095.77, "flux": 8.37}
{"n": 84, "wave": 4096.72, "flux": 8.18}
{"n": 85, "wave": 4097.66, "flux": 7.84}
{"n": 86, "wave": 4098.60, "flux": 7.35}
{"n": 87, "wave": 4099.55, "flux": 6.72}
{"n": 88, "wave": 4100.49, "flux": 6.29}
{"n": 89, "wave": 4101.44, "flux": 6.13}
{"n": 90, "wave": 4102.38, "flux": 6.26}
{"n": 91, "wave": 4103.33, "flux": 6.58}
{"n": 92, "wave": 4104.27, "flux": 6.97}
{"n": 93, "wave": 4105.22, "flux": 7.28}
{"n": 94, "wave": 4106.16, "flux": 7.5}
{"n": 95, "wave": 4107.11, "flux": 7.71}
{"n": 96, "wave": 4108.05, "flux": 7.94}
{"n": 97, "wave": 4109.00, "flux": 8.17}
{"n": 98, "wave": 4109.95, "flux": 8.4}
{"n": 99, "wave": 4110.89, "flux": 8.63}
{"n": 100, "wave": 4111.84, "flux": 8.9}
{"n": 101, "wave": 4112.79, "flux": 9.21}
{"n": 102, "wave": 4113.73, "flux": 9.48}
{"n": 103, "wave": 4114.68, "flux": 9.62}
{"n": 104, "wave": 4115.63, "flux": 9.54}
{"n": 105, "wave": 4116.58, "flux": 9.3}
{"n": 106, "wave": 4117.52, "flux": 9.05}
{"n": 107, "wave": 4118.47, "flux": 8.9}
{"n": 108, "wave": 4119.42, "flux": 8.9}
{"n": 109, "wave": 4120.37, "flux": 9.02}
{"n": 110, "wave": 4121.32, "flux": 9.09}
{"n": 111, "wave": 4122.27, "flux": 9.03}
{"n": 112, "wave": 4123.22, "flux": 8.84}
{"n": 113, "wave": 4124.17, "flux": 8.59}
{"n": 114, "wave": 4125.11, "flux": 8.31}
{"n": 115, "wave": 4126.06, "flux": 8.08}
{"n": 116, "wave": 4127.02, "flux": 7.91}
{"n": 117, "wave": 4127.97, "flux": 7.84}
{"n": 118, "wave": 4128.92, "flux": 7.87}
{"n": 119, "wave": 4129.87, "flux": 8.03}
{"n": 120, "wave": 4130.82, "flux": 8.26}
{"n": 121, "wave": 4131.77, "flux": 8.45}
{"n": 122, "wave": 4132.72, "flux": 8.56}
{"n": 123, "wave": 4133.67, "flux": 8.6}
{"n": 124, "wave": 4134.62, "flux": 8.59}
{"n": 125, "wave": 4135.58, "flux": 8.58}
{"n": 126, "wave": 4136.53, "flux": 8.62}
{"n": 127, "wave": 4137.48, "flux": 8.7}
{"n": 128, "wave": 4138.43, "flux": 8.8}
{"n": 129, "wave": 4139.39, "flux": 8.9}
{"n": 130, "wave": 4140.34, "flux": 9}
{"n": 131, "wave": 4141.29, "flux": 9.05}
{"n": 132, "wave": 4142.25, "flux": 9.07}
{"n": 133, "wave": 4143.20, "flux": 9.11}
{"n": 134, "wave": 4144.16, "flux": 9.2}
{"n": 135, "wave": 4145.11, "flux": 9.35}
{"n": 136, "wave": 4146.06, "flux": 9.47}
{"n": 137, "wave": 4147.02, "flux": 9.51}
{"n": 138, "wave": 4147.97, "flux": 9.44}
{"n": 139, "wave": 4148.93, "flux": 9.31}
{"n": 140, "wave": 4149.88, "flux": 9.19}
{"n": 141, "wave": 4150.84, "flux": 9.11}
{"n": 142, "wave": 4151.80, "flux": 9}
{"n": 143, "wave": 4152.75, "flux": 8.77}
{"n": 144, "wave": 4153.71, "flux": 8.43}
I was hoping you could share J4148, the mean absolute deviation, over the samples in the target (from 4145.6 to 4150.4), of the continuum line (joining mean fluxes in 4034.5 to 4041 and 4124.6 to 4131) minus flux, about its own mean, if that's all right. 0.10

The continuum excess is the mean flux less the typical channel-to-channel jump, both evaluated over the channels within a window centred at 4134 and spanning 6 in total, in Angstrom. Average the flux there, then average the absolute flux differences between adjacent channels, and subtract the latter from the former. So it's 8.5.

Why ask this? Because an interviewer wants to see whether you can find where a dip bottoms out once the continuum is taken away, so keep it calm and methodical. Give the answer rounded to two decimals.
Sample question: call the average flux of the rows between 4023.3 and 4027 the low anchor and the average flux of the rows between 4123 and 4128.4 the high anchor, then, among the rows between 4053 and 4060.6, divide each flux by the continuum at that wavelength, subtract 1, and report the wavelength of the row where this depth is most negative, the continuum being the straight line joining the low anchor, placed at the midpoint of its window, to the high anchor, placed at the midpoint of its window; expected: 4053.55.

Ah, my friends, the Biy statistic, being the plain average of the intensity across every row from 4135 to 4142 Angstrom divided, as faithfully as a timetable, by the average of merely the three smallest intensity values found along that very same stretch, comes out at 1.02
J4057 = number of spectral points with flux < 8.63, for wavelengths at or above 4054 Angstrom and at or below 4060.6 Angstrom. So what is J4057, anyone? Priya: 5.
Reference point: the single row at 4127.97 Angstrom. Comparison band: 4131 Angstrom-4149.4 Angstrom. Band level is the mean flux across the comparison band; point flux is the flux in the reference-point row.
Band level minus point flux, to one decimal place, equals 1.1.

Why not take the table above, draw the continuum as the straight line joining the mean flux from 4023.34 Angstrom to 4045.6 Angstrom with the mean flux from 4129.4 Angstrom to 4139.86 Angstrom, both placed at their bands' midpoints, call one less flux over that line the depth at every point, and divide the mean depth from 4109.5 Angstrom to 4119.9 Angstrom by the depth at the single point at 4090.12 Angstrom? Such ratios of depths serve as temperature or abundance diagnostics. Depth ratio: 1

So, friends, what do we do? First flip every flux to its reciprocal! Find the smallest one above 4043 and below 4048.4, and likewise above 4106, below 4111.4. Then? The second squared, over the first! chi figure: 0.112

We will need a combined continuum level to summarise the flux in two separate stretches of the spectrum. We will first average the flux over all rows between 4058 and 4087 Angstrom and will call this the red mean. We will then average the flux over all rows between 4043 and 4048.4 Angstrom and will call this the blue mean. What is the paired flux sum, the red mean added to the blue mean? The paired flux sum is 16.2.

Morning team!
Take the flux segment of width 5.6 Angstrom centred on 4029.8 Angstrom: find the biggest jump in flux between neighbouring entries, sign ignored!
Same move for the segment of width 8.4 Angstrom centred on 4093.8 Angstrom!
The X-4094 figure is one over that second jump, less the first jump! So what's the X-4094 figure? 2.7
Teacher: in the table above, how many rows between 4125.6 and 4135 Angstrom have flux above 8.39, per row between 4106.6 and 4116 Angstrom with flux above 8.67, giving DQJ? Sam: 0.80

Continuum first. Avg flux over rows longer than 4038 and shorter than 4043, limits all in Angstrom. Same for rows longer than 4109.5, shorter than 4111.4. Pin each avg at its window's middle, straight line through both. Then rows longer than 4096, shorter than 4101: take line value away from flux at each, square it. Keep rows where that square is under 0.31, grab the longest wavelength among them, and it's 4096.72 Angstrom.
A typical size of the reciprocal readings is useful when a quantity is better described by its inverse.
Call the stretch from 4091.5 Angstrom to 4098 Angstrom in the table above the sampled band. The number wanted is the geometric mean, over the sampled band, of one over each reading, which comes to 0.118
